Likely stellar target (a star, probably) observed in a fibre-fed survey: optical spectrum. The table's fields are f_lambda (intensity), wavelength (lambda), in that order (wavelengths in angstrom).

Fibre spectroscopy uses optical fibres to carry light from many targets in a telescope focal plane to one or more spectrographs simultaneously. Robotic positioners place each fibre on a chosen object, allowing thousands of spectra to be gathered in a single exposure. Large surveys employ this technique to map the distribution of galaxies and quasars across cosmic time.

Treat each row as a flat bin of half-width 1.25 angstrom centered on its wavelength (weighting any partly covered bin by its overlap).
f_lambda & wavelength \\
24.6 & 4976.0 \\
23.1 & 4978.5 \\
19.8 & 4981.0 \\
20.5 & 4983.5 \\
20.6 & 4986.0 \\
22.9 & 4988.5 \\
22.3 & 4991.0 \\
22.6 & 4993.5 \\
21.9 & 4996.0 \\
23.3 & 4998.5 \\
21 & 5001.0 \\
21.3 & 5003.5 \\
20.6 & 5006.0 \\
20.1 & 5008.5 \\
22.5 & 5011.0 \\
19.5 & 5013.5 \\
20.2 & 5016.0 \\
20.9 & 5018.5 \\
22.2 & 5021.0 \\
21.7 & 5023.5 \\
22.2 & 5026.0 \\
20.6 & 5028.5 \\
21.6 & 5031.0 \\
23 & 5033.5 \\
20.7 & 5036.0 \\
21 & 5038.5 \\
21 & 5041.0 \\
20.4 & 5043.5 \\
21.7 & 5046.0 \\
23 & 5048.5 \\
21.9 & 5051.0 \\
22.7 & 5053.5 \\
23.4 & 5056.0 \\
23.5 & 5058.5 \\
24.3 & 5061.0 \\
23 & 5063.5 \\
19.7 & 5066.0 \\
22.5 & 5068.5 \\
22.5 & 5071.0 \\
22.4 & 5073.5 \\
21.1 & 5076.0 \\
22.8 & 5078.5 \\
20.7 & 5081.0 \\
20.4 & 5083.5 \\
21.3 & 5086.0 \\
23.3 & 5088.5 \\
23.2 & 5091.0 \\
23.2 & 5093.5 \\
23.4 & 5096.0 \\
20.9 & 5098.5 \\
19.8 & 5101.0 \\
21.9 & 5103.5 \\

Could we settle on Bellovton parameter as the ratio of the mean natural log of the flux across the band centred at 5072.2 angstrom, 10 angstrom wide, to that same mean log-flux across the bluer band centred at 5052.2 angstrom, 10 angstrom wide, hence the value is 0.99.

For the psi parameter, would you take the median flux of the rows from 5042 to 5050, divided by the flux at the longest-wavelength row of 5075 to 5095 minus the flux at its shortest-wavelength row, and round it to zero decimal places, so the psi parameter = 10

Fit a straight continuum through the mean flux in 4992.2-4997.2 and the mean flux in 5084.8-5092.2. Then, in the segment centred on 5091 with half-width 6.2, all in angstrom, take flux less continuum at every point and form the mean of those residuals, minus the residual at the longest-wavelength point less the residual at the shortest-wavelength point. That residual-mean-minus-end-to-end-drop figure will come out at -1.79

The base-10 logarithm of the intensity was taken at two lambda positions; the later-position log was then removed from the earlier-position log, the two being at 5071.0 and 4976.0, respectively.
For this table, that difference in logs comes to 0.039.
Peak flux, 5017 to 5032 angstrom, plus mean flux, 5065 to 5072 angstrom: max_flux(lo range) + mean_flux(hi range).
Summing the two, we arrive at 43.8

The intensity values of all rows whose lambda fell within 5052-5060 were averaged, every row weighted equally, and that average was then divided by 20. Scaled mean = 1.160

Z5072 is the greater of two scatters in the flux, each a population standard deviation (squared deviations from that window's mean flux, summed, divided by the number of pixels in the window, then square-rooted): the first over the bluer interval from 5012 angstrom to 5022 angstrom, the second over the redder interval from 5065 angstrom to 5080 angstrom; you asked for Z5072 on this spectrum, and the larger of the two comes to 1.10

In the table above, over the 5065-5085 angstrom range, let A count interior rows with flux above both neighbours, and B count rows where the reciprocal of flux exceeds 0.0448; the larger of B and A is 4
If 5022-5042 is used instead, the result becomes 7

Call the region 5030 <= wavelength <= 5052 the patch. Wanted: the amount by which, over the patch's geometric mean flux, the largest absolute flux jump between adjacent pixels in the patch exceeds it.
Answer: -19.3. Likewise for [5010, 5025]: -18.1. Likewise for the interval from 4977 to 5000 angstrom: -18.6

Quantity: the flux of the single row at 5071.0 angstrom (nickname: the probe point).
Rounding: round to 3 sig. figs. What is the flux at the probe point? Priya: 22.5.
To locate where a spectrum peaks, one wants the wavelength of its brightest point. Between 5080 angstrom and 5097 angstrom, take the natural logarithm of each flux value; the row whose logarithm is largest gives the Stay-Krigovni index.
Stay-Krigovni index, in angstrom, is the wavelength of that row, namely 5096.0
